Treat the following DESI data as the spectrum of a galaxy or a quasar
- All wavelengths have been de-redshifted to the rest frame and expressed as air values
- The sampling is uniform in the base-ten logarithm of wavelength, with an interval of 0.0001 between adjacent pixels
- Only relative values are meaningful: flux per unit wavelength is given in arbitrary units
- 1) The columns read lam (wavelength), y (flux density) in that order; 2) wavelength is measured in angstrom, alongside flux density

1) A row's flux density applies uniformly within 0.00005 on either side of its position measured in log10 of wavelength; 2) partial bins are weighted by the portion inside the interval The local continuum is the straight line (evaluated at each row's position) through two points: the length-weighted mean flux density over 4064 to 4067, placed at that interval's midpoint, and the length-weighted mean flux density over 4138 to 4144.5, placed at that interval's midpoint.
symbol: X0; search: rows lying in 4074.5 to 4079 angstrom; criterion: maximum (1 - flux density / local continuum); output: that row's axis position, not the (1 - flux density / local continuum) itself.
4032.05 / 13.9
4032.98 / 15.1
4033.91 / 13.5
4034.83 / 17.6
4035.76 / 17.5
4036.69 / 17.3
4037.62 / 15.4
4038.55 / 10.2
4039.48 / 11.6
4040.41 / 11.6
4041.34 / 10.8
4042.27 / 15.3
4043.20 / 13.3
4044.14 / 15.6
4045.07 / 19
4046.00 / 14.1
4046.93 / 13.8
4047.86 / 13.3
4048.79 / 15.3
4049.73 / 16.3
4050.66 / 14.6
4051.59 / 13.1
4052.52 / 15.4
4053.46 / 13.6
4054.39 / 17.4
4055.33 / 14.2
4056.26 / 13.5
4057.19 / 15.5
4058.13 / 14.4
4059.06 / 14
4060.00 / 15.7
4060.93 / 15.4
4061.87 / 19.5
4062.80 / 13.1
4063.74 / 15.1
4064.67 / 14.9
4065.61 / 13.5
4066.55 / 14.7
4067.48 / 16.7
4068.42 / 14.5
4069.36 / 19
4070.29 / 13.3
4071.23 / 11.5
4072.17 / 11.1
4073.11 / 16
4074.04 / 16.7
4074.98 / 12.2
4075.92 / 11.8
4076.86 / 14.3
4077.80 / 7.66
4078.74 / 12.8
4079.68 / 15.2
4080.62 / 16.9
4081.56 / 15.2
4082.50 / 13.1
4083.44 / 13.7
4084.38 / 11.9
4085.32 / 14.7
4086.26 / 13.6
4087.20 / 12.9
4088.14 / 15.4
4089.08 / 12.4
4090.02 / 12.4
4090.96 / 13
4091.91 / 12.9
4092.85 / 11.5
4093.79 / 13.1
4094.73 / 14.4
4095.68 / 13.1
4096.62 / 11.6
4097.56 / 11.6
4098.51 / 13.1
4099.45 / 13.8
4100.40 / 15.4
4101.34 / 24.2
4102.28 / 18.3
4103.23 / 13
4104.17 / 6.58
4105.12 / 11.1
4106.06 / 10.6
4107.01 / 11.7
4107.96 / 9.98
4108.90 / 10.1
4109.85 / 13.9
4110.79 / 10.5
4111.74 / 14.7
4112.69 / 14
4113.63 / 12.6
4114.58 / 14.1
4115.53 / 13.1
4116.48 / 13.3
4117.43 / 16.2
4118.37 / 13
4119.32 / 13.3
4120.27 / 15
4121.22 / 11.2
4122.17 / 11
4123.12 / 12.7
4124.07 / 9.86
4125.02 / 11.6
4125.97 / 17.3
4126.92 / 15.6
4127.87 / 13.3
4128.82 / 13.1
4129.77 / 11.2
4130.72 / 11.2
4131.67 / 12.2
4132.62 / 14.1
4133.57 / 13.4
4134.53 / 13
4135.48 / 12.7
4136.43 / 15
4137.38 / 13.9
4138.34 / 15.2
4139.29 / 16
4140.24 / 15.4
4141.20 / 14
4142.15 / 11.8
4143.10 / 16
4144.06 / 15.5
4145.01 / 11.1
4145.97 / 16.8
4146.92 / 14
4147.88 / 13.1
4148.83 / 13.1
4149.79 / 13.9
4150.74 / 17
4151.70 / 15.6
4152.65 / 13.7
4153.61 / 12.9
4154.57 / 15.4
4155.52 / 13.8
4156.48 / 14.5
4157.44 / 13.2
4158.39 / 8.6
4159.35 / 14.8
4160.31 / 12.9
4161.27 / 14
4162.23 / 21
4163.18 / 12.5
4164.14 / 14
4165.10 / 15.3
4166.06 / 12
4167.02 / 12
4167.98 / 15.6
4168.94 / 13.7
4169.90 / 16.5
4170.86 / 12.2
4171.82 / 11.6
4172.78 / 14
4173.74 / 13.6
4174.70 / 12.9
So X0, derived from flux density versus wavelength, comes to 4077.80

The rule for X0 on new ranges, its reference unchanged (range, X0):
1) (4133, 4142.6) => 4142.15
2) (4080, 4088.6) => 4084.38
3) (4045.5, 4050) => 4047.86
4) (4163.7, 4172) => 4171.82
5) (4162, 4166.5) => 4166.06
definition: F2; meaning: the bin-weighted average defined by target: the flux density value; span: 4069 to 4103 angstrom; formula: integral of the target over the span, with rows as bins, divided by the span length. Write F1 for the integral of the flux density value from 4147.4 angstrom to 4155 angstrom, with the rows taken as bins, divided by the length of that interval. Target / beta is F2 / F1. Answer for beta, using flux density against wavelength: 0.97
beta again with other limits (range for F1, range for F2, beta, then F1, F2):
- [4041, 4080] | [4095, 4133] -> 0.90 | 14.5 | 13.1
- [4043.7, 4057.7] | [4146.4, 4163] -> 0.95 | 15.0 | 14.2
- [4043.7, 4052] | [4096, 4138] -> 0.87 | 15.0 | 13.1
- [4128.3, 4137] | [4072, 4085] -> 1.05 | 12.9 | 13.5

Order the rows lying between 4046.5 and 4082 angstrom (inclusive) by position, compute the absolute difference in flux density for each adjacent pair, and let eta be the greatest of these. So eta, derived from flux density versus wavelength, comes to 6.6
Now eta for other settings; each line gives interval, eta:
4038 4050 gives 4.9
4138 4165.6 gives 8.5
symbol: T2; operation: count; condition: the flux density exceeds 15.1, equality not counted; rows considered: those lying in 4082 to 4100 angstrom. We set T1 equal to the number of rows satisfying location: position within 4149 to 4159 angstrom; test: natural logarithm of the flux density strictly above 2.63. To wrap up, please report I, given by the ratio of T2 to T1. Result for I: 0.20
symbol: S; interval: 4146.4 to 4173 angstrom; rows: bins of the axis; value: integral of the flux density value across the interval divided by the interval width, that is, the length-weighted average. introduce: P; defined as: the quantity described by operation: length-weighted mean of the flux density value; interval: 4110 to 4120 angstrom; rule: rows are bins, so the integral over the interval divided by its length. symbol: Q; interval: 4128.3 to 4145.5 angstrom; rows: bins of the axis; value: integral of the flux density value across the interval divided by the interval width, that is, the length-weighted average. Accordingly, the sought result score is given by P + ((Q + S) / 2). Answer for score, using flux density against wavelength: 27.3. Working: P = 13.5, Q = 13.6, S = 14.0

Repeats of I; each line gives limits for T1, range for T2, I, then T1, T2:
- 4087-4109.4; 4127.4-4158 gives 1.80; 5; 9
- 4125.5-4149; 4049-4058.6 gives 0.31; 13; 4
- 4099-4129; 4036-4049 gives 0.55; 11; 6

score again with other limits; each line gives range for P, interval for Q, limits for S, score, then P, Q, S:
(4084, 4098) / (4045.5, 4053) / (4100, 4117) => 26.8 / 13.0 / 14.5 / 13.2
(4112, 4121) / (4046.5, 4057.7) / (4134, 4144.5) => 28.3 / 13.8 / 14.7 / 14.4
